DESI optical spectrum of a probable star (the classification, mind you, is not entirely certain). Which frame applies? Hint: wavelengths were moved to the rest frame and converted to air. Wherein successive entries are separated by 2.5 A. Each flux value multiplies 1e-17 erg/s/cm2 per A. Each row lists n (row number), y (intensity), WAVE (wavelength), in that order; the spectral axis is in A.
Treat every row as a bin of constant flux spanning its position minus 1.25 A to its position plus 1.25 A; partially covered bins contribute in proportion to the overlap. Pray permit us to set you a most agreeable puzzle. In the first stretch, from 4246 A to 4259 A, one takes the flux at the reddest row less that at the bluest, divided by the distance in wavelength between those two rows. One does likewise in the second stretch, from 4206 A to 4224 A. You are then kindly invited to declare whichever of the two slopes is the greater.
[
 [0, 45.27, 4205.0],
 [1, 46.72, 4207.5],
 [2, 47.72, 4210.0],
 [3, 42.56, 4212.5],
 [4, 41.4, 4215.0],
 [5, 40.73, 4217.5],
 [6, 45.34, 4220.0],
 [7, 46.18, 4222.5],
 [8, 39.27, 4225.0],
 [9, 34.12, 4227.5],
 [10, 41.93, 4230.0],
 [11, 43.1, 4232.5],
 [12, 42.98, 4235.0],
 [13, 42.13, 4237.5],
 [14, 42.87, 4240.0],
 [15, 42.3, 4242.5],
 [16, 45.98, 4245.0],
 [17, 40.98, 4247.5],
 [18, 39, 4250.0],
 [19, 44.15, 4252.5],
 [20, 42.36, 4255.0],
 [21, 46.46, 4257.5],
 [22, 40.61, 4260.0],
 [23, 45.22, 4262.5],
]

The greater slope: 0.55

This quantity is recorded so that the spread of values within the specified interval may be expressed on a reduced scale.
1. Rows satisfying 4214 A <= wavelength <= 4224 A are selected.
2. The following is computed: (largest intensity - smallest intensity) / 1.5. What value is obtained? 3.6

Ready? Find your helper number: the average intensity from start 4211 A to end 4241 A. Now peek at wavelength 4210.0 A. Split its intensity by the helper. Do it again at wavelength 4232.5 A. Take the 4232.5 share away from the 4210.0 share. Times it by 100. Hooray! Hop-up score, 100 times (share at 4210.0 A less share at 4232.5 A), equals 11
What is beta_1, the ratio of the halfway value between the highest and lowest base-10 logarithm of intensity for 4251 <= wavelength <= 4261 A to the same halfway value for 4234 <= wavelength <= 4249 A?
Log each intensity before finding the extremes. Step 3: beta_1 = 1.00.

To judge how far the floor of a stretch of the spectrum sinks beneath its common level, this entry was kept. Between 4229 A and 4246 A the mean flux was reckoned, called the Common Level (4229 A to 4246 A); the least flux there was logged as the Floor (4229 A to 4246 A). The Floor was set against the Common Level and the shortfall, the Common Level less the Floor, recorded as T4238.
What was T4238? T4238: 1.1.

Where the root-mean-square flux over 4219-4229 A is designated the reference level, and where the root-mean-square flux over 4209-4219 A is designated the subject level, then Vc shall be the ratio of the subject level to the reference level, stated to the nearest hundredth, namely 1.04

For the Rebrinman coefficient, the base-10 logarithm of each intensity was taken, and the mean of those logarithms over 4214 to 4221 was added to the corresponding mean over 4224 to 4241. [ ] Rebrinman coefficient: 3.238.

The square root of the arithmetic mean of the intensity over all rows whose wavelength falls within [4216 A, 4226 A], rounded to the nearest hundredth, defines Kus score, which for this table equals 6.55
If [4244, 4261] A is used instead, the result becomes 6.54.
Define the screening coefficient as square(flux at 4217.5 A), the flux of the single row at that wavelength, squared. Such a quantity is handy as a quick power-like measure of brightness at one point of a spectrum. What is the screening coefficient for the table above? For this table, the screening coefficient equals 1659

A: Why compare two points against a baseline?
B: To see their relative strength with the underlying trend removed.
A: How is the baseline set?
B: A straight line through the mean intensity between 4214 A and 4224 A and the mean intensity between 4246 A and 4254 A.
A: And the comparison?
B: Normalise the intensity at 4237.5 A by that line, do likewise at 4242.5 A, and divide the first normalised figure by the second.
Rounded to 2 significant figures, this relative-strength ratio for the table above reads 0.99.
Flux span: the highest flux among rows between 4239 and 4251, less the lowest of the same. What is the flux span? 7.0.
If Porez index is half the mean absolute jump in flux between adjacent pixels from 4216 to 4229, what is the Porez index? 2.2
